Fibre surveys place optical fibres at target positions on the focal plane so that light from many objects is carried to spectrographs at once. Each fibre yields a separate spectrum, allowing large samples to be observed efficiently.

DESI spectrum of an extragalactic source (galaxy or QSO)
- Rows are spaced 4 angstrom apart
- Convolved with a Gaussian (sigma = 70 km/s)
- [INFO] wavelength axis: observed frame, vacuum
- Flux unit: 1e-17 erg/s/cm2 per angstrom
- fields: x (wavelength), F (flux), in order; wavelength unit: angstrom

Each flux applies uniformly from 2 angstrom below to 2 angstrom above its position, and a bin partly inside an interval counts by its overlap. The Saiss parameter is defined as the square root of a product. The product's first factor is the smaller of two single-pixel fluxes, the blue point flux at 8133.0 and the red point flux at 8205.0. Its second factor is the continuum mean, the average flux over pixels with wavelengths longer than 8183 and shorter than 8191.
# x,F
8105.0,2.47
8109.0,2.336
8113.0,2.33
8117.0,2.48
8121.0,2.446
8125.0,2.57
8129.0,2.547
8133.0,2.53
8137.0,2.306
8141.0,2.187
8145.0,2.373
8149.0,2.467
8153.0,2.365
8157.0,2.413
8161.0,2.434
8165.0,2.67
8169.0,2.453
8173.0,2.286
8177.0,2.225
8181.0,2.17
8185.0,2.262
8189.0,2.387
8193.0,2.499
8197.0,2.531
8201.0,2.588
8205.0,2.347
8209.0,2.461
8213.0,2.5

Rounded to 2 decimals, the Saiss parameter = 2.34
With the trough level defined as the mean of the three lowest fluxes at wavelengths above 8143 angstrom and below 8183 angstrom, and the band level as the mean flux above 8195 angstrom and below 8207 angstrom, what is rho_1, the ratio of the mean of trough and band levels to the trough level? 1.06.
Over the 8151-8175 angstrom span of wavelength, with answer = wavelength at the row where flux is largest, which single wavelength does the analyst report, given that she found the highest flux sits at 8165.0 angstrom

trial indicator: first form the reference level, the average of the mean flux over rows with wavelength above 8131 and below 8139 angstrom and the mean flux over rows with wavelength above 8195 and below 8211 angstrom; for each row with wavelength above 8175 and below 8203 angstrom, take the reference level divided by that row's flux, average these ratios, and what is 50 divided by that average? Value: 48.4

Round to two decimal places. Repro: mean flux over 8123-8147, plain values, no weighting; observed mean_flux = 2.42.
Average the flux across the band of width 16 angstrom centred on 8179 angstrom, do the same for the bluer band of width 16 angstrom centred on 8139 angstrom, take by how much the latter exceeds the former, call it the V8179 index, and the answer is 0.11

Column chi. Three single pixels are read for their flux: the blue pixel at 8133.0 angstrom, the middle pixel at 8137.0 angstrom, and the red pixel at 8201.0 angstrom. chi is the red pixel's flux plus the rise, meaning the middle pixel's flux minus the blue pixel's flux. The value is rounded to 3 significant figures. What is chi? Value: 2.36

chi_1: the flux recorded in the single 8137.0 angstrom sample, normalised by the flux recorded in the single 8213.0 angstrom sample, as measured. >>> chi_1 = 0.92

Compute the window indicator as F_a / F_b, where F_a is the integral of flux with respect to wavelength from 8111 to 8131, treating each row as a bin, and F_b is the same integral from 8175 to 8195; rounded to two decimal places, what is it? 1.07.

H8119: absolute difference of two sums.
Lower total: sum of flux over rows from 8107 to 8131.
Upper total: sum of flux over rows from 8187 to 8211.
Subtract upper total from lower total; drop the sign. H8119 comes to 0.10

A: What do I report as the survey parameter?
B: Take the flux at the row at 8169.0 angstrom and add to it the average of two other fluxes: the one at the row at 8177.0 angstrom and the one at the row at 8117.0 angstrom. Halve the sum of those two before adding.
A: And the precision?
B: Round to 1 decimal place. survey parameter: 4.8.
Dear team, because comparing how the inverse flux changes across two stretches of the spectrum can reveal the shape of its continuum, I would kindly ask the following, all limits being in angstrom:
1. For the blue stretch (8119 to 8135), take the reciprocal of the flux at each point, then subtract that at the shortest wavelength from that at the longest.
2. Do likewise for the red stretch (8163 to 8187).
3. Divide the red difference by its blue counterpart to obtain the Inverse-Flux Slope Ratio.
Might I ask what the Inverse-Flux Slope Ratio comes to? -5.0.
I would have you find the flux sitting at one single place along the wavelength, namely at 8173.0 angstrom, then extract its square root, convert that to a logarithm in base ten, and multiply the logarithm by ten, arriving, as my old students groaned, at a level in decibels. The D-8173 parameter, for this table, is 1.80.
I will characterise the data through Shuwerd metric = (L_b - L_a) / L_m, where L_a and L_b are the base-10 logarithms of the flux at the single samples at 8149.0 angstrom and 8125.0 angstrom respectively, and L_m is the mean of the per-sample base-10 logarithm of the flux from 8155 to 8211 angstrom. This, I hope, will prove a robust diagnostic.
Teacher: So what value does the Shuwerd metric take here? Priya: 0.047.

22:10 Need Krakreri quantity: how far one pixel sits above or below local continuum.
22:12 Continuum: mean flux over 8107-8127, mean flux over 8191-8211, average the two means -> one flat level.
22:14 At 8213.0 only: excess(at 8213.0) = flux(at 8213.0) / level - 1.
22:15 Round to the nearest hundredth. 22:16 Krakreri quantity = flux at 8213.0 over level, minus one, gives 0.02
